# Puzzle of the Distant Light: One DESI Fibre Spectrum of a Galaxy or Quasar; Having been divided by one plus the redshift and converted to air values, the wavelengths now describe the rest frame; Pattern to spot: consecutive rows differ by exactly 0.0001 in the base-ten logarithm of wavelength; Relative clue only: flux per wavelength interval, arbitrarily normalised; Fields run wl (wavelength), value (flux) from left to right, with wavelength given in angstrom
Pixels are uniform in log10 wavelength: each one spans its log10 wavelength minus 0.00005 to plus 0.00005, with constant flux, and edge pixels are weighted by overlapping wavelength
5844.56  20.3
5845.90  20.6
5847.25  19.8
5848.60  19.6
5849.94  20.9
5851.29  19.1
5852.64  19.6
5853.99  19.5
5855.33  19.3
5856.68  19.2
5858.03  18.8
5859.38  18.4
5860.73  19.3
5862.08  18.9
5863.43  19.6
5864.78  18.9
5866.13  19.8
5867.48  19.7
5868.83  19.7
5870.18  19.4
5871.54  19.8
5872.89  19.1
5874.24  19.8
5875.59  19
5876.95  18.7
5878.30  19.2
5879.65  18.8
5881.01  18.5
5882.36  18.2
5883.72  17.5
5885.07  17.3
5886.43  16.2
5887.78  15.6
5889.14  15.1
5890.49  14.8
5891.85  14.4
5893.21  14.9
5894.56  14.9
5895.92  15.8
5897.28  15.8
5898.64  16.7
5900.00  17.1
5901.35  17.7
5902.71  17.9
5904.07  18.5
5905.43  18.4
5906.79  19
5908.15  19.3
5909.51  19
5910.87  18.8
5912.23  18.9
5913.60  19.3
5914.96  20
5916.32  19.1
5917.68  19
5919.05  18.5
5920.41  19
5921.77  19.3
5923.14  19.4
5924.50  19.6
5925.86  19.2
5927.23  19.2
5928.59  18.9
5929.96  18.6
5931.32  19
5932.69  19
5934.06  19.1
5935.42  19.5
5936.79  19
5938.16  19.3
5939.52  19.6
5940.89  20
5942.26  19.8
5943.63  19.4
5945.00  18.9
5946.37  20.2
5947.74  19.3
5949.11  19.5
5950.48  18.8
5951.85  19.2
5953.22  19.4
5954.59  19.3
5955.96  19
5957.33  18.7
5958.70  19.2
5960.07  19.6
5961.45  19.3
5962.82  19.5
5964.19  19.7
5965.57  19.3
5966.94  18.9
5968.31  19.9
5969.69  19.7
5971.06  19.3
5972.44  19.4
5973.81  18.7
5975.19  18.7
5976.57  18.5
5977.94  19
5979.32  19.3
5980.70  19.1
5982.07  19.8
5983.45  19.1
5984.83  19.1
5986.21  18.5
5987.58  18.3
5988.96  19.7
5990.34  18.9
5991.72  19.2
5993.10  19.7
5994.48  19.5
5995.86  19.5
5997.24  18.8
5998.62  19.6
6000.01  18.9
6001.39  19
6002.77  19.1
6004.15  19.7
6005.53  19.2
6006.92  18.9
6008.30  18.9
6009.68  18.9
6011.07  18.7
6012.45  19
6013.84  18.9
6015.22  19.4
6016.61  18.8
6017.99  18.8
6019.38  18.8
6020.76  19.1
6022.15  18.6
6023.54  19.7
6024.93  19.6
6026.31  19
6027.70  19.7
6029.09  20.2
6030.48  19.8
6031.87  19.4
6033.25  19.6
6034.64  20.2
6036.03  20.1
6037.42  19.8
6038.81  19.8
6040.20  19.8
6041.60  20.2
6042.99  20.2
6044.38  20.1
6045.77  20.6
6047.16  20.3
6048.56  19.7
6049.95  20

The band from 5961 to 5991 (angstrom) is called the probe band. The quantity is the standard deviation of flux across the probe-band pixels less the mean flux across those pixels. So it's -18.7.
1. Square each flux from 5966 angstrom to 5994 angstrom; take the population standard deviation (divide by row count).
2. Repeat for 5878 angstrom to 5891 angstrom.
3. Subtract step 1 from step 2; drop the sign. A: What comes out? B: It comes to 34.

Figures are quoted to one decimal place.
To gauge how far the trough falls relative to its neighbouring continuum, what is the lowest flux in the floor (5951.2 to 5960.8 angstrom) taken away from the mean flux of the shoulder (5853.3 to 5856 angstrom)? 0.7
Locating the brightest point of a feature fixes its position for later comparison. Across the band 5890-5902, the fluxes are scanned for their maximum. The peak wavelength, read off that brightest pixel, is 5901.35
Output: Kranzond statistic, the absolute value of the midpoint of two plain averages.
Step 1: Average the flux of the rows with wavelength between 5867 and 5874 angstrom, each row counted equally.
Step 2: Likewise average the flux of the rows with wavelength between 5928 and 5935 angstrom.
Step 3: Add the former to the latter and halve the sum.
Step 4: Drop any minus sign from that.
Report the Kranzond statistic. 19.2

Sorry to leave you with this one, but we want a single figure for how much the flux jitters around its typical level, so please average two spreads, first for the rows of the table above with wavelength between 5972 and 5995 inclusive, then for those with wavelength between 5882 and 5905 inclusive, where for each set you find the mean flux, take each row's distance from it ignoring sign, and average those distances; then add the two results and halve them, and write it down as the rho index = 0.76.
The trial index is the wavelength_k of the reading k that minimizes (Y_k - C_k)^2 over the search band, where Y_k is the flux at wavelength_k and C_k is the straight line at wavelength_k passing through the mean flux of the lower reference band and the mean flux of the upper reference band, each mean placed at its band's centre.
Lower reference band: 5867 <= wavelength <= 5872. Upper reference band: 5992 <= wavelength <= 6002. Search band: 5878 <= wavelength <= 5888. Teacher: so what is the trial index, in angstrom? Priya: 5878.30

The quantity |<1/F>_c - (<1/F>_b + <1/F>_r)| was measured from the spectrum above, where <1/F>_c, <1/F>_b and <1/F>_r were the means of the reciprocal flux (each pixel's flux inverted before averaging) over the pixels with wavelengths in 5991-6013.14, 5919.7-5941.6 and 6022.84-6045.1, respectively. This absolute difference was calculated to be 0.0503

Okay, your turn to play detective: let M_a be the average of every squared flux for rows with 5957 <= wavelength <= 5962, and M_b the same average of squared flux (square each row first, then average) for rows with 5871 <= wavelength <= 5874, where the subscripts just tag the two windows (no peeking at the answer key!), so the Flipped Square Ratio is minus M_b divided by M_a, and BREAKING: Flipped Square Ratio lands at -1.03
